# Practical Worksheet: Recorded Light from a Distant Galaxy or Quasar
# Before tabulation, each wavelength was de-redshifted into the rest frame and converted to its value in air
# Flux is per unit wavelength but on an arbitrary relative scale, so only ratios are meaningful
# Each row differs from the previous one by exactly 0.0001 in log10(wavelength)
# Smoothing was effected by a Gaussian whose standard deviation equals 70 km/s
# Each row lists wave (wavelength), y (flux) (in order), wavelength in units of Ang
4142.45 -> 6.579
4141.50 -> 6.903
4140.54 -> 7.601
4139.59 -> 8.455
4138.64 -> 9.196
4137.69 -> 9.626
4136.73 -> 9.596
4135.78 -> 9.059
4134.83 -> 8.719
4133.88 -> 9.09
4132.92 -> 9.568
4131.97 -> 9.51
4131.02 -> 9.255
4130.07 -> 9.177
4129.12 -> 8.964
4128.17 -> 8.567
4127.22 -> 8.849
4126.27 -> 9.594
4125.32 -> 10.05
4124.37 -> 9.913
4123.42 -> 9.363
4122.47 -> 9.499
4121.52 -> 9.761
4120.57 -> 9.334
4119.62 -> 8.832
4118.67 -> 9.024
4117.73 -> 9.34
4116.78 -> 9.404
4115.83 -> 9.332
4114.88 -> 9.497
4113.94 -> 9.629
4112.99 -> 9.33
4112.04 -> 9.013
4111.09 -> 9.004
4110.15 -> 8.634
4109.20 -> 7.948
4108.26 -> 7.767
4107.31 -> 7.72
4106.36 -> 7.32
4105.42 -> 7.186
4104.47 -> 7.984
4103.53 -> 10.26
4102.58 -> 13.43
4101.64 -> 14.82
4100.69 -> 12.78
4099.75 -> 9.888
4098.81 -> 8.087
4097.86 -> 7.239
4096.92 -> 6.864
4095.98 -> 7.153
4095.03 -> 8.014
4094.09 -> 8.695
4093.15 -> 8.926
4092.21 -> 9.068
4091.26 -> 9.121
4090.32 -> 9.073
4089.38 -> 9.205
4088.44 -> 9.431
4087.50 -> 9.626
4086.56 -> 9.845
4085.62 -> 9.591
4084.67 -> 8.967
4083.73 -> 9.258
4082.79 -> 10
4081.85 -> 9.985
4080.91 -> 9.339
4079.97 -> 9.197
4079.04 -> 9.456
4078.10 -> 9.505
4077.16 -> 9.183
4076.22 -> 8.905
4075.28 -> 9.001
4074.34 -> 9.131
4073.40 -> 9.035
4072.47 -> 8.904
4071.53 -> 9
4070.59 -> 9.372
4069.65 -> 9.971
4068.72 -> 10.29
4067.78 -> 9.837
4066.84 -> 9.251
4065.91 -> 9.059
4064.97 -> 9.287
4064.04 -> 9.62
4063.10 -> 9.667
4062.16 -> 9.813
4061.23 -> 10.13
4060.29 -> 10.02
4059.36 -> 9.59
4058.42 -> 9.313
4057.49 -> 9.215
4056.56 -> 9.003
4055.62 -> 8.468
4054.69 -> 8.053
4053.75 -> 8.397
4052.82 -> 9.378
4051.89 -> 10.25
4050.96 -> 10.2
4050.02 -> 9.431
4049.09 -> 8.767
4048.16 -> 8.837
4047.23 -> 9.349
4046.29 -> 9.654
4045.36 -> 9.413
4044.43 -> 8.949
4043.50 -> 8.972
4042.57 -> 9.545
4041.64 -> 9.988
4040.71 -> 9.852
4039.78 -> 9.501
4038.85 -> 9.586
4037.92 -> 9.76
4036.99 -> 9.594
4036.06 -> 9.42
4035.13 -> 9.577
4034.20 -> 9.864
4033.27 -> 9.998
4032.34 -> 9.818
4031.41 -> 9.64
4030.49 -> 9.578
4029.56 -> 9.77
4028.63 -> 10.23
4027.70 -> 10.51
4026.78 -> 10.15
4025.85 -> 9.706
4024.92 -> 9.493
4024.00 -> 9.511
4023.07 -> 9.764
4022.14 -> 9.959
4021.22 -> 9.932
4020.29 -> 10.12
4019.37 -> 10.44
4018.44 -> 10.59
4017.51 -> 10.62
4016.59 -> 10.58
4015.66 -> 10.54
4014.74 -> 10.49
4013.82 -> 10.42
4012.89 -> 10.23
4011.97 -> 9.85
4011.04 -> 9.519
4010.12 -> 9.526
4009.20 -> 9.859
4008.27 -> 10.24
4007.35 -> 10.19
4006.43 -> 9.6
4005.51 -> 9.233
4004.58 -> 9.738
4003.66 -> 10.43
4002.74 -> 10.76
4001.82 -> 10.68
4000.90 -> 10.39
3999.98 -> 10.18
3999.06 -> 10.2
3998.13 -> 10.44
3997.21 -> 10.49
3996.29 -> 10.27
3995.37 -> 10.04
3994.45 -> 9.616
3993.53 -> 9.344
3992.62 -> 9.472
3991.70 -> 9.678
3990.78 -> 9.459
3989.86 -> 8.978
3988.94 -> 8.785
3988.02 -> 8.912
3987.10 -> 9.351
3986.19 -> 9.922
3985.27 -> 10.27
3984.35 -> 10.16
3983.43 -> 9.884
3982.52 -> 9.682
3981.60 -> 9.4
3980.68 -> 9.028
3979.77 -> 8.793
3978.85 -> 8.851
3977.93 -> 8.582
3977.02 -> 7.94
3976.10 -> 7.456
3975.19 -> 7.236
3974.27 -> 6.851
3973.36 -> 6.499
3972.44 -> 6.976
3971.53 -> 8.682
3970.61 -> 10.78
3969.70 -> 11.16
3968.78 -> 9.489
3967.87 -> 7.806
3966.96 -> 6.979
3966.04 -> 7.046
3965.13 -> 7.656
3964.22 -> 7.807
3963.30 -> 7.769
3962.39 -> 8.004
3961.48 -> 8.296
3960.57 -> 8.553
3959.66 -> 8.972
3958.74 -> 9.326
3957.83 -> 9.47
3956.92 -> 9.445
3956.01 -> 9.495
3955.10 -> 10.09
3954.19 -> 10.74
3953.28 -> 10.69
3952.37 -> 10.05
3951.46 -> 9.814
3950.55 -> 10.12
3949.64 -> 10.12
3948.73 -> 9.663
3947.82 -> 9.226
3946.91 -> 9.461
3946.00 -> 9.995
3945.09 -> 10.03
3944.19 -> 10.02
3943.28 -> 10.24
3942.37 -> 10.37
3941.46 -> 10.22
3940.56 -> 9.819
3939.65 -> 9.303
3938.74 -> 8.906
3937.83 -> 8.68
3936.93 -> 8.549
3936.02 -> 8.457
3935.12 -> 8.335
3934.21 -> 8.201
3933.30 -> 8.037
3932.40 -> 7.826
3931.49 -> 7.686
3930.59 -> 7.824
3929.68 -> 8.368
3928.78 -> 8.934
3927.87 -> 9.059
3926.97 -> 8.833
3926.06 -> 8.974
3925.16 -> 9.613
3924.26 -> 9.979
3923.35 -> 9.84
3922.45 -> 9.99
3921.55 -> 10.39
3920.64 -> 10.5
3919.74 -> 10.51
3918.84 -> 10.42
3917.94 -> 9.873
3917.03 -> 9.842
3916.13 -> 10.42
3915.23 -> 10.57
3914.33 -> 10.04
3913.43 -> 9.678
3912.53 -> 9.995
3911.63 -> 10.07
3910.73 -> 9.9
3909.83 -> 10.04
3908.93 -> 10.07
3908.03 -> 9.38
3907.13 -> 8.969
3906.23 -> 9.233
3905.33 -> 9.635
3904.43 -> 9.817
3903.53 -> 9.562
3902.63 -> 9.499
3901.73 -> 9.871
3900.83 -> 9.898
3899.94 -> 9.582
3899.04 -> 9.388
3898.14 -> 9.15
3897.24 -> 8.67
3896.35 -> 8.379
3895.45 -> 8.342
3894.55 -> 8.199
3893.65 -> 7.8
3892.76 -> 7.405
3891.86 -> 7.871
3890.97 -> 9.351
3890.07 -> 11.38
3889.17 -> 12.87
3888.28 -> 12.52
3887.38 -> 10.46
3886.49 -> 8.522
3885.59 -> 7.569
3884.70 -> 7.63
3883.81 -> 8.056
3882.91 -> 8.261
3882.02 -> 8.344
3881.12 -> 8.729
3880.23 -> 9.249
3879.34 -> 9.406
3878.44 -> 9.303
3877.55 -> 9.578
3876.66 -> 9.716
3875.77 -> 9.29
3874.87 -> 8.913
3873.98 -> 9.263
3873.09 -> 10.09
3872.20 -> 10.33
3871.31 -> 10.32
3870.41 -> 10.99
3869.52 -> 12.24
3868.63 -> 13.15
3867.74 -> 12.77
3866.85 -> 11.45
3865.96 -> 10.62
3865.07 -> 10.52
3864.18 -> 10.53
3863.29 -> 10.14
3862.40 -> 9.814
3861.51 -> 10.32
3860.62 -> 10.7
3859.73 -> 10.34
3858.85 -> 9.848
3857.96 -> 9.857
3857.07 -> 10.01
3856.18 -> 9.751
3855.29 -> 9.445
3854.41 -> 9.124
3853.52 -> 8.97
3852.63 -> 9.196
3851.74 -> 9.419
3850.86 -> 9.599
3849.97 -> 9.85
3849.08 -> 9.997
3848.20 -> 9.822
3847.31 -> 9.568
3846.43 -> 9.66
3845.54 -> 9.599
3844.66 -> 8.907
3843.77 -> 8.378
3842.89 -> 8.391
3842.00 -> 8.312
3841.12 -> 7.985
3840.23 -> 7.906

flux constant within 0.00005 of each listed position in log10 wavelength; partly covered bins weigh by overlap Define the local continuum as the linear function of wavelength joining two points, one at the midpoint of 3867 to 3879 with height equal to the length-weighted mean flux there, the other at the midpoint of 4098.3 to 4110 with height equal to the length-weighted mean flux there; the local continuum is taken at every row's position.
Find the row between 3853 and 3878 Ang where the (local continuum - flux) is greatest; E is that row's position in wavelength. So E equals 3853.52 Ang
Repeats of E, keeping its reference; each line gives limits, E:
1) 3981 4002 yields 3988.94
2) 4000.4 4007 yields 4005.51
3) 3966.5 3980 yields 3973.36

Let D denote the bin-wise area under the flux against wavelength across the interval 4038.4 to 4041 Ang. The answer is 25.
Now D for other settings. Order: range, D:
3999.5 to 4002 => 26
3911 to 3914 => 30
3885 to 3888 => 27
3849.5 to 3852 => 24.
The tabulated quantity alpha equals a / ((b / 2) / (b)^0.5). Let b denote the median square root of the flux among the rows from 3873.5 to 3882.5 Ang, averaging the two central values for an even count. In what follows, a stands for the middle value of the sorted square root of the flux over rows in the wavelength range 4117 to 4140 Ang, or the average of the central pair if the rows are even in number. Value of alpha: 3.49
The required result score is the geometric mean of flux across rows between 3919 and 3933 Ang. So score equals 9.2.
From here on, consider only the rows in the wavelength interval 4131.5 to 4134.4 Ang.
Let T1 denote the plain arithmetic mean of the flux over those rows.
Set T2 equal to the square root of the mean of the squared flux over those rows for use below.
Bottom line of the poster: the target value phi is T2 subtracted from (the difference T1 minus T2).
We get -9.4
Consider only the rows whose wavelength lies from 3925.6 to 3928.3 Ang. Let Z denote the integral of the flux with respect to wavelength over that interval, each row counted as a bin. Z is 24.2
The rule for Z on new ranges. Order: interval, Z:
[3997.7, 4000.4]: 27.7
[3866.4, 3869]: 32.3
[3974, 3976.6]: 18.7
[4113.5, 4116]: 23.8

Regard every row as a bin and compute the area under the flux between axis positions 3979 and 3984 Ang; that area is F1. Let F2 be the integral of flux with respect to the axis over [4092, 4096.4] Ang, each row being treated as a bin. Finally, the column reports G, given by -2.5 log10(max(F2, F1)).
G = -4.174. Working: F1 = 46.7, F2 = 36.7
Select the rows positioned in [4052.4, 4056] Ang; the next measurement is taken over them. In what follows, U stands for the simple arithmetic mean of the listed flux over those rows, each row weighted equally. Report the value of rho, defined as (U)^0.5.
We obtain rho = 2.93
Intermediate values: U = 8.6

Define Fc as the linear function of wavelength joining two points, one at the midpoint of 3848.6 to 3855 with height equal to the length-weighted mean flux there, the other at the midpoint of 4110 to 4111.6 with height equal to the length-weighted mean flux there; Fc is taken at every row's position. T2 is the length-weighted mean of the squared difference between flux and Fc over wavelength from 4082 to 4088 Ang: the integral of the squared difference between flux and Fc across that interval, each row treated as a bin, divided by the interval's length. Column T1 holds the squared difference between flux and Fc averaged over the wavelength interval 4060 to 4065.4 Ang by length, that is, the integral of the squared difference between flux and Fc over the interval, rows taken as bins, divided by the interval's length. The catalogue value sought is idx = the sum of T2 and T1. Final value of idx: 1.18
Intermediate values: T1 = 0.7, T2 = 0.52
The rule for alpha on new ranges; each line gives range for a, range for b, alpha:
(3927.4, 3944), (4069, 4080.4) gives 3.37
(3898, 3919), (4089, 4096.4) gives 3.63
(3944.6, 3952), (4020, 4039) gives 3.56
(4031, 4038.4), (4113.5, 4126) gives 3.56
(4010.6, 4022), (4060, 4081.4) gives 3.69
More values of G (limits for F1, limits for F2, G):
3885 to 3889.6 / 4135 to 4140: -4.189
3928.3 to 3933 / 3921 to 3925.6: -4.153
